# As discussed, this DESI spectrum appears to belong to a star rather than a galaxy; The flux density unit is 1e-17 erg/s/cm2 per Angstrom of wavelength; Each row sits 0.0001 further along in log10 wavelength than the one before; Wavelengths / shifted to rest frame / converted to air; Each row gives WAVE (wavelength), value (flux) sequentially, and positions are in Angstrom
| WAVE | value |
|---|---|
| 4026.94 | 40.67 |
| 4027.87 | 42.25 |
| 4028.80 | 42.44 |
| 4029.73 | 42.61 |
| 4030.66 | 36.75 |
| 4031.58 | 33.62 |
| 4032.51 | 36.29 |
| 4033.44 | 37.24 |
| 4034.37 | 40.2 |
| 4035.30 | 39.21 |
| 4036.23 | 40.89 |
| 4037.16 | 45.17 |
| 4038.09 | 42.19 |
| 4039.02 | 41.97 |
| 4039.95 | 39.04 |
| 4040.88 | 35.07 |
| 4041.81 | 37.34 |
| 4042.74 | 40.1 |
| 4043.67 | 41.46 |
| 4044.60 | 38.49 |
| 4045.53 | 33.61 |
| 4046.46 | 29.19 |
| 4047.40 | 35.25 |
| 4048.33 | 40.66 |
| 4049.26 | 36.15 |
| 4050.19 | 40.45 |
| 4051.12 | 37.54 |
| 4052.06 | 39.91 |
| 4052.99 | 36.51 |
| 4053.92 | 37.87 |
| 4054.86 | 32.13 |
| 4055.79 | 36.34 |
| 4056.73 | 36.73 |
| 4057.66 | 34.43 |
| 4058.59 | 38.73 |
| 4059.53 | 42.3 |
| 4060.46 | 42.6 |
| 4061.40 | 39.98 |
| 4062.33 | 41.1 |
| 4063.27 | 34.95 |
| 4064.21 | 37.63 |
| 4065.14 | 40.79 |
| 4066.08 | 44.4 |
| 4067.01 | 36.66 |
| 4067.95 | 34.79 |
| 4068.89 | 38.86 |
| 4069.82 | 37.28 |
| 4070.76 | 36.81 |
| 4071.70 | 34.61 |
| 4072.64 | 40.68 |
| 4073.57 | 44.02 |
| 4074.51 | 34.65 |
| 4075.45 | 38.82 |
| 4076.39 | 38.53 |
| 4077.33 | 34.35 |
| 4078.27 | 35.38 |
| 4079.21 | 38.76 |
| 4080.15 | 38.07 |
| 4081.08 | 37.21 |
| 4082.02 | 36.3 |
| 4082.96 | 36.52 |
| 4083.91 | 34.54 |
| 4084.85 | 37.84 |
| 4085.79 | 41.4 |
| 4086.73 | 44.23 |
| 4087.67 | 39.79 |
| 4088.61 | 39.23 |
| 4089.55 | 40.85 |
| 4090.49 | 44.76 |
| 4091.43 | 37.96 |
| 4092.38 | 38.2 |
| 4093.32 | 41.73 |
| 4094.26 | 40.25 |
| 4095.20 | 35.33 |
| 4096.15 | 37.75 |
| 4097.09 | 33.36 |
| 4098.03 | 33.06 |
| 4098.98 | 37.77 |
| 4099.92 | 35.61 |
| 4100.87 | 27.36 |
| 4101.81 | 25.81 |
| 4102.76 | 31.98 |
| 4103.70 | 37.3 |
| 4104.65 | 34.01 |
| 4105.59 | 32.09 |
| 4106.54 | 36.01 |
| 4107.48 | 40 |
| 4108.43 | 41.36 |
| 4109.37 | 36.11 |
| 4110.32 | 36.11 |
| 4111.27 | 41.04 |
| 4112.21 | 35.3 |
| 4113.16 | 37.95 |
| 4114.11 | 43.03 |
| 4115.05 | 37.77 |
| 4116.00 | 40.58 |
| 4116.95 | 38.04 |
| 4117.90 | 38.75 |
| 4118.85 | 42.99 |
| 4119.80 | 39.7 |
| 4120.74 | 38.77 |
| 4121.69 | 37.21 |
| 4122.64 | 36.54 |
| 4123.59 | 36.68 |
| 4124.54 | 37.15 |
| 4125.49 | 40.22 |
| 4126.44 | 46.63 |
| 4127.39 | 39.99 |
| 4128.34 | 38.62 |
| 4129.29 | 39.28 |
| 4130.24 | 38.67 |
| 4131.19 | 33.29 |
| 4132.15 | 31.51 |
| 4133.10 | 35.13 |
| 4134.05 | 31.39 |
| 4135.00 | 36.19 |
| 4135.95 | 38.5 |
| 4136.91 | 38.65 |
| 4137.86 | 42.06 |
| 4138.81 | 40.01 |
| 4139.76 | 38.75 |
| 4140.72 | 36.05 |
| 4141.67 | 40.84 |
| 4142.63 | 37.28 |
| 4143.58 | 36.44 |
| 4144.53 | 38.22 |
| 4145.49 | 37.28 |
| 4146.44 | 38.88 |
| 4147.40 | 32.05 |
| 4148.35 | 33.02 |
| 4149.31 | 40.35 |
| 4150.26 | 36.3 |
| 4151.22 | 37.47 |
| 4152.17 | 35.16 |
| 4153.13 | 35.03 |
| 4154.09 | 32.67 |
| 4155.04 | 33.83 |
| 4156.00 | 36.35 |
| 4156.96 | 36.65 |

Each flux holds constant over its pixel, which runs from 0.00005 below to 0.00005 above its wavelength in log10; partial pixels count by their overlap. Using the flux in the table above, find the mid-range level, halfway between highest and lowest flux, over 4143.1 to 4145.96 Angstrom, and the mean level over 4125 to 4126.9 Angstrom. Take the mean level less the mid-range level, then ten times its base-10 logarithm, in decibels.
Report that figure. 8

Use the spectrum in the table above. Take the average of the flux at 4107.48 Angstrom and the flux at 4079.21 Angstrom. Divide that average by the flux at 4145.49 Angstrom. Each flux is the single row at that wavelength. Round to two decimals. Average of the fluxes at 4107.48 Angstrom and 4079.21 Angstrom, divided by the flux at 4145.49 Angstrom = 1.06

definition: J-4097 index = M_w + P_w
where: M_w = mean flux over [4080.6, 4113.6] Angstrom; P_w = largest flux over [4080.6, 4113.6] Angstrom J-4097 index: 81.8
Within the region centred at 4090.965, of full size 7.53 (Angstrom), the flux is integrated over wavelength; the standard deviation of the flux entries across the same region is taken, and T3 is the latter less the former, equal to -302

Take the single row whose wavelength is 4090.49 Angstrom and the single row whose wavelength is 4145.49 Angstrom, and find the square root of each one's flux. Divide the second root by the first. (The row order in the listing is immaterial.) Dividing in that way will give 0.91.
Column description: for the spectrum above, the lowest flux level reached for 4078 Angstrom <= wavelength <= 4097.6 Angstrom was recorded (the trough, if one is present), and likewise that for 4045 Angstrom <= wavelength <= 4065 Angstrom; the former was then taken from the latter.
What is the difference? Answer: -4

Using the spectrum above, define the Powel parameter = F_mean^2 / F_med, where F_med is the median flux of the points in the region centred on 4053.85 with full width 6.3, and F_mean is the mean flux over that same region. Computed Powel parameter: 37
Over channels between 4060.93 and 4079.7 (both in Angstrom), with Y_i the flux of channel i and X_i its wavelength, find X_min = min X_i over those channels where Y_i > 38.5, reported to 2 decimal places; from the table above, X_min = 4061.40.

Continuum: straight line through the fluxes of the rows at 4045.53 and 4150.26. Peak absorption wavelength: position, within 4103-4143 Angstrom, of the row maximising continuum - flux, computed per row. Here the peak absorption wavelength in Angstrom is 4134.05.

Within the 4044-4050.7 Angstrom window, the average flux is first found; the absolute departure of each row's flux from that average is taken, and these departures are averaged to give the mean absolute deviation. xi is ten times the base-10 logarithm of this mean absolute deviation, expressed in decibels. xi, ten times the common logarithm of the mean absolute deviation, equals 4.9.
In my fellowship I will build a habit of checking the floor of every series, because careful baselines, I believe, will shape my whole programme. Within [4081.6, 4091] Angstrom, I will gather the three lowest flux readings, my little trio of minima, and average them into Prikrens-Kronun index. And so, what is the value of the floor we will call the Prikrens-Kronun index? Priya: 35.8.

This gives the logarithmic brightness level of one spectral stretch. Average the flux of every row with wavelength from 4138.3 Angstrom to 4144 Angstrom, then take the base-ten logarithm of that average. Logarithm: 1.58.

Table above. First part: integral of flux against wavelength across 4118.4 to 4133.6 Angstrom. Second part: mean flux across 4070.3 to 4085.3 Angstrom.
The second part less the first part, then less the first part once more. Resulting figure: -1126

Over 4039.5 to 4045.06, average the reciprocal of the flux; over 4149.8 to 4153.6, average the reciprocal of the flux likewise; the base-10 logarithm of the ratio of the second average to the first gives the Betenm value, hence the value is 0.029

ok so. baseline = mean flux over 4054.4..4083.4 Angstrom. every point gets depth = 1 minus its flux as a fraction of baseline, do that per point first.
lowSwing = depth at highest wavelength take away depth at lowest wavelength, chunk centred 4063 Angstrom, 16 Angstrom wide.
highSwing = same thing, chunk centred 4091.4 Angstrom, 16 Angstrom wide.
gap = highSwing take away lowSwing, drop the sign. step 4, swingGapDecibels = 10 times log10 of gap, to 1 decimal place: -11.4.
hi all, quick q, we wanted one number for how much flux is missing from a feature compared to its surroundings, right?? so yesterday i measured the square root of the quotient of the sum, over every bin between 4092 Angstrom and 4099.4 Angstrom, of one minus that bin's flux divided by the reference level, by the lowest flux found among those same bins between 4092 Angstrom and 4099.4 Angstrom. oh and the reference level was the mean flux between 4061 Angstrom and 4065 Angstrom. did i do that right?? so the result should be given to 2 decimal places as 0.09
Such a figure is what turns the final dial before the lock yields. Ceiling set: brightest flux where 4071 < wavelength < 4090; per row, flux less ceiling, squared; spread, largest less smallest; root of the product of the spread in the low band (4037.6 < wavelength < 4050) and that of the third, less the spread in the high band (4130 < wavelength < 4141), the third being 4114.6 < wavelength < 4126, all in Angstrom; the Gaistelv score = -47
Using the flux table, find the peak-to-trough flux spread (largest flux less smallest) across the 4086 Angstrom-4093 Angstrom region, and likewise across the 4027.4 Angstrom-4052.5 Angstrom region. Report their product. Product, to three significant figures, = 109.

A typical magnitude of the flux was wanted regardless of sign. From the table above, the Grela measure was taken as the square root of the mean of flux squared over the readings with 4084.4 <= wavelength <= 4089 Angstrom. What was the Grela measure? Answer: 40.6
